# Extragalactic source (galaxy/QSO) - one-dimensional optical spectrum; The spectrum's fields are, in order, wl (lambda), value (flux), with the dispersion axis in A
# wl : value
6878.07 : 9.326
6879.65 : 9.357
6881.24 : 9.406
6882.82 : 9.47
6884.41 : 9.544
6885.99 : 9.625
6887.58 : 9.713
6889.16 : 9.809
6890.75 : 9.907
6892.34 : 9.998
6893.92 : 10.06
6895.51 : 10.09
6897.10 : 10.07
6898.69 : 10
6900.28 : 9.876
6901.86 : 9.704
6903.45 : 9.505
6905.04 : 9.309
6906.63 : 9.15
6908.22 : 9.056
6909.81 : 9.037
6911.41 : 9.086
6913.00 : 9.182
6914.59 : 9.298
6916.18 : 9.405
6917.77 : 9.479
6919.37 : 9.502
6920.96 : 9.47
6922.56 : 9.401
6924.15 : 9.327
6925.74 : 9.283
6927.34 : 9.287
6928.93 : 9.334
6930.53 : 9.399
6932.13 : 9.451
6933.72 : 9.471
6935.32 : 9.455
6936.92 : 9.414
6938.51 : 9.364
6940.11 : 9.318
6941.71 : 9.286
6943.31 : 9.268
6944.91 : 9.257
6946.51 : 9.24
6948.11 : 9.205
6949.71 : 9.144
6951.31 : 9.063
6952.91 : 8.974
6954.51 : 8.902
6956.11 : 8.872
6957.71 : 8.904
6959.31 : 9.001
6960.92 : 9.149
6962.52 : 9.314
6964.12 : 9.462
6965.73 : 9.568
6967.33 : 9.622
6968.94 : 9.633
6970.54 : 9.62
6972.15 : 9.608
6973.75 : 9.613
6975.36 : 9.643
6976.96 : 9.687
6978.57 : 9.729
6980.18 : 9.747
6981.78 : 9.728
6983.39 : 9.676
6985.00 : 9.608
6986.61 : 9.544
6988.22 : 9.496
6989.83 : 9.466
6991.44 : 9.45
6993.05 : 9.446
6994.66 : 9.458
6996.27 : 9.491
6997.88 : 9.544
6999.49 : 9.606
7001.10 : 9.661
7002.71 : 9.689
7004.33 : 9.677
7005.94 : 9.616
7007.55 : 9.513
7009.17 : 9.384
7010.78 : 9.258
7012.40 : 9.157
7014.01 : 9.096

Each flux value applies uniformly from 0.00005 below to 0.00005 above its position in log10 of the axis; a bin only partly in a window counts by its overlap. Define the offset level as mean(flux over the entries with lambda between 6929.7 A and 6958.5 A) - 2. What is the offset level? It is 7.22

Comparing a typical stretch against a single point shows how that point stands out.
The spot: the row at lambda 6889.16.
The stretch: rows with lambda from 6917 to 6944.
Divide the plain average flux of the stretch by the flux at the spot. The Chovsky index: 0.96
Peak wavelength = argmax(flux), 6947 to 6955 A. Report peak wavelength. 6948.11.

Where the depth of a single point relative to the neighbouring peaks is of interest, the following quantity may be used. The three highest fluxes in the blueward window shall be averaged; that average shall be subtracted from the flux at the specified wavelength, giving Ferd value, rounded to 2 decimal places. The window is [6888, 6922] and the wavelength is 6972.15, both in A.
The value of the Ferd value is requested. -0.47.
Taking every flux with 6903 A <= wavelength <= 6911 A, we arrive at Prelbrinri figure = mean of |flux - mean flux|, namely 0.16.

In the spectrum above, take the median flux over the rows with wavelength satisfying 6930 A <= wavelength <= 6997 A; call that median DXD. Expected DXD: 9.45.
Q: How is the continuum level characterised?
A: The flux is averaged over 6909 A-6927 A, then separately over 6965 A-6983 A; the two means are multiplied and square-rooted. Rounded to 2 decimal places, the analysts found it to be 9.48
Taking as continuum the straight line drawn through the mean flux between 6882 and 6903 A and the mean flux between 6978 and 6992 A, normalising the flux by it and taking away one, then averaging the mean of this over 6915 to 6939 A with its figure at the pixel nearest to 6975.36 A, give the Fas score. -0.017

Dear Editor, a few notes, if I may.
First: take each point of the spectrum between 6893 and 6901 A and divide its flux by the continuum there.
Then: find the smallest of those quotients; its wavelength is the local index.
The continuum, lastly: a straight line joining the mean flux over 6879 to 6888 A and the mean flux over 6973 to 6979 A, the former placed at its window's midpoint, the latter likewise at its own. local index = 6900.28 A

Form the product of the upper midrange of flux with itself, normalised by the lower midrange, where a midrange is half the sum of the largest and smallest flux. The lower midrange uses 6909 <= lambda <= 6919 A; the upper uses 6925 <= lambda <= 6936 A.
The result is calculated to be 9.5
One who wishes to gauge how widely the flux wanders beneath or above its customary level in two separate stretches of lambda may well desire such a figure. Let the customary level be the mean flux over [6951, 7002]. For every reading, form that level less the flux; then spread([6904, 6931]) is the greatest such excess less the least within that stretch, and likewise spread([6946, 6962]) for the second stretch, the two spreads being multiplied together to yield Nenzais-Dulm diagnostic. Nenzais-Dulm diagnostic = 0.17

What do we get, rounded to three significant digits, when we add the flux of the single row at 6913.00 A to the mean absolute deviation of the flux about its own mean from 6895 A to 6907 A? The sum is 9.48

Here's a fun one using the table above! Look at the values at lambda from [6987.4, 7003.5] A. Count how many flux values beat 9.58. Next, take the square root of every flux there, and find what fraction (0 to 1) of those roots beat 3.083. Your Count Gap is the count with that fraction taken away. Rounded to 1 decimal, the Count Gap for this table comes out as 2.6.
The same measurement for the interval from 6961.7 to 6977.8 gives 6.2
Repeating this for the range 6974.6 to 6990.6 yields 6.2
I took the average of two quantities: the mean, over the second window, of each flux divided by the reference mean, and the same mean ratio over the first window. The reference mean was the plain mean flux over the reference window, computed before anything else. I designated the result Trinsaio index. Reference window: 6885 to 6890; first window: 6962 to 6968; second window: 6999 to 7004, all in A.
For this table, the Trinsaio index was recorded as 0.99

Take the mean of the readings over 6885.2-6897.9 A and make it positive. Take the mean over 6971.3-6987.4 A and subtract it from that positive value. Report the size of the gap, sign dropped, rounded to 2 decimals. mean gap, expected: 0.25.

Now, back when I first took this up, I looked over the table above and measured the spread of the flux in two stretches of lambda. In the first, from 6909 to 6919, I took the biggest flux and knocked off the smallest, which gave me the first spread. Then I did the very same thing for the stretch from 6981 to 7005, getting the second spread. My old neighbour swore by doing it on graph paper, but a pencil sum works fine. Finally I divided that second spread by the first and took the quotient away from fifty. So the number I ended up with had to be 49.4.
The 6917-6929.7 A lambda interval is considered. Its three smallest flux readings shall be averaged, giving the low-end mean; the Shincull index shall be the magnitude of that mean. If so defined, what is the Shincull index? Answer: 9.30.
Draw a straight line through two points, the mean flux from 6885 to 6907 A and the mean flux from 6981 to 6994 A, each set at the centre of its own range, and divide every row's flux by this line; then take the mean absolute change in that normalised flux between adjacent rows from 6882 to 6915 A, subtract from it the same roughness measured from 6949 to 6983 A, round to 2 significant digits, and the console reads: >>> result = 0.0035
